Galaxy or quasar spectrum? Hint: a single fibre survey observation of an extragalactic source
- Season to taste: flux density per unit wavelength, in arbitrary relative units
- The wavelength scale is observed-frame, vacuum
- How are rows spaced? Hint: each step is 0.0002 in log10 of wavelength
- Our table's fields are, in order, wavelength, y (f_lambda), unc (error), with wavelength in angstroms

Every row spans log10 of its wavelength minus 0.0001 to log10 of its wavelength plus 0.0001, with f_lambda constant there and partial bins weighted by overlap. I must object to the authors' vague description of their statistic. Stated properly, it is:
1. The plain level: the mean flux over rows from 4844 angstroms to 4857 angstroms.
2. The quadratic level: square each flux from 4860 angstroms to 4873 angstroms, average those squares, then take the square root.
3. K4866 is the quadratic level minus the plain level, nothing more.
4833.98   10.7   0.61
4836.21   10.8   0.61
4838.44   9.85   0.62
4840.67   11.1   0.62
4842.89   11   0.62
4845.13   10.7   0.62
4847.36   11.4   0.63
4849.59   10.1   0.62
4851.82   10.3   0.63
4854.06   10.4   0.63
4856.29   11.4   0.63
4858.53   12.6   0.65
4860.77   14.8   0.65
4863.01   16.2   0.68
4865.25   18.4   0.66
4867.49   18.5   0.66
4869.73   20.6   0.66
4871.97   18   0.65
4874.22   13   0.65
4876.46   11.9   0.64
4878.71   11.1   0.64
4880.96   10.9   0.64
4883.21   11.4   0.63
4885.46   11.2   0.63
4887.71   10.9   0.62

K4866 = 7.1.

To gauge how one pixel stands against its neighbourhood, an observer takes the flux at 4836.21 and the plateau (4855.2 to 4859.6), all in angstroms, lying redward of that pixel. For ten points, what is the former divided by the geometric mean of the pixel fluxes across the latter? 0.90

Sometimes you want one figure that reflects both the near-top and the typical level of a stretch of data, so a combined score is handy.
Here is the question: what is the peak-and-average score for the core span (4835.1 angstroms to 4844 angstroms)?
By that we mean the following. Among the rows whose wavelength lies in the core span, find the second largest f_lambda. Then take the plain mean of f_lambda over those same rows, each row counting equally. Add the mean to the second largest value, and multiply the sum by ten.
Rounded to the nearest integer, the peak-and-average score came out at 217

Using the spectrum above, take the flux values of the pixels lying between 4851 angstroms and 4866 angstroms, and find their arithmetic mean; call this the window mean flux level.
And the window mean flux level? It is 13.4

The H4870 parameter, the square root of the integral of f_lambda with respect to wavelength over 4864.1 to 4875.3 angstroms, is 14.1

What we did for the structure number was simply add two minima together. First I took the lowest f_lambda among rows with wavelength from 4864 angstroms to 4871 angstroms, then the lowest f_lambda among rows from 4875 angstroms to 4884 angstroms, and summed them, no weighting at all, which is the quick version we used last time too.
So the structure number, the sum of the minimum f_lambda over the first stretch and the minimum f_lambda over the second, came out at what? 29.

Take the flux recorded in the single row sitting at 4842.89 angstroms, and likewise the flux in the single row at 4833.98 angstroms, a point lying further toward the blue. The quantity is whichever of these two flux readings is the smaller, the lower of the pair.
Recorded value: 10.7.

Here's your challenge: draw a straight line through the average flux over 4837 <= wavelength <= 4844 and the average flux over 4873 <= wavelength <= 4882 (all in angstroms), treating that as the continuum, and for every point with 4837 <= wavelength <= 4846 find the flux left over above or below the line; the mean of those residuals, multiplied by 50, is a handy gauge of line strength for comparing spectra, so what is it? -1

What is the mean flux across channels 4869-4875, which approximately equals 17.2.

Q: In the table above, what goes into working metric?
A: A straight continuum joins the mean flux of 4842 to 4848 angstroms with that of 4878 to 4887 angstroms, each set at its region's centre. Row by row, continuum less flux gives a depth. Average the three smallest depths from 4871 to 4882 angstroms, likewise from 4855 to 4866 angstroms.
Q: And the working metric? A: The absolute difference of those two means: 2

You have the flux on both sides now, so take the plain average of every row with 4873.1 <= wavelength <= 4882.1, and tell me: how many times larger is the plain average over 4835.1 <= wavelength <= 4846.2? 0.91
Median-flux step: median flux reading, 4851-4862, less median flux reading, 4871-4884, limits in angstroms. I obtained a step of 0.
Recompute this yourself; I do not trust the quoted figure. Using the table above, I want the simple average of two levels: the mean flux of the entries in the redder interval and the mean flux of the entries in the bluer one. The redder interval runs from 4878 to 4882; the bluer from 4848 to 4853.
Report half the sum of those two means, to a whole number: 11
